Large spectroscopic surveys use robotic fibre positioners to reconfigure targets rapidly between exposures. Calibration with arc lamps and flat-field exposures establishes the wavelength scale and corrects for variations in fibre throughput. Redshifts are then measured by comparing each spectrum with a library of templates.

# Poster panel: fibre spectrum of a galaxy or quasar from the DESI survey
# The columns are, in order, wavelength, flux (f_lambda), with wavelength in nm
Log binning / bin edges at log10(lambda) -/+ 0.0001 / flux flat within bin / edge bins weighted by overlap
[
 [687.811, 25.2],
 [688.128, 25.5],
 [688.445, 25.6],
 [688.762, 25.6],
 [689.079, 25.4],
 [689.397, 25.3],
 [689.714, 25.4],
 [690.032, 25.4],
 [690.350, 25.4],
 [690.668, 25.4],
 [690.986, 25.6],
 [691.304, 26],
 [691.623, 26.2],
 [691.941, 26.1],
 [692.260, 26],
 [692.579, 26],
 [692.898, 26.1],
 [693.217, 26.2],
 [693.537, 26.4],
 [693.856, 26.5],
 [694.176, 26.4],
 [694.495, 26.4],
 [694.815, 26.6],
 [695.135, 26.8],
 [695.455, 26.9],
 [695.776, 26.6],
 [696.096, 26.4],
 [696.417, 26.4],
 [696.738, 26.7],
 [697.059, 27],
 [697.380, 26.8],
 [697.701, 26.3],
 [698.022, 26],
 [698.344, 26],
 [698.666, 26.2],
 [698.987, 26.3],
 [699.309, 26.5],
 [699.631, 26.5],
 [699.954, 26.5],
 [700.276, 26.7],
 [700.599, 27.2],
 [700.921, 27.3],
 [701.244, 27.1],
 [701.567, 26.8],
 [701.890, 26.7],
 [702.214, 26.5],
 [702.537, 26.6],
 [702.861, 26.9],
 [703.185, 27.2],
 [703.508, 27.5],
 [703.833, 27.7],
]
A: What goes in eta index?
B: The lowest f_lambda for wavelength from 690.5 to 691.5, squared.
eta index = 645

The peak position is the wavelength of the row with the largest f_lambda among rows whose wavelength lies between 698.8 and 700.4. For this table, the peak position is 700.276 nm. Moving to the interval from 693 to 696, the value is 695.455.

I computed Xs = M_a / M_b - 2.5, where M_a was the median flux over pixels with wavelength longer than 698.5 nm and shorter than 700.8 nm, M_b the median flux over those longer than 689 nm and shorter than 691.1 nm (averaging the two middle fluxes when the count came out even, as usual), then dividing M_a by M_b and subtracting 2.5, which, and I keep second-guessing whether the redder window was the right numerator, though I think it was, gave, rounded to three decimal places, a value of -1.457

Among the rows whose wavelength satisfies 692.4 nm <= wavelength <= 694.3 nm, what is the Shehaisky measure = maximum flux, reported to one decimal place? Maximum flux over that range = 26.5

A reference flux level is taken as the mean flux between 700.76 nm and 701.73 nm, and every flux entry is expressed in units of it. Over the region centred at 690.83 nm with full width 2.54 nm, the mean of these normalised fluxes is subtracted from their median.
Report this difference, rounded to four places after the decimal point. -0.0069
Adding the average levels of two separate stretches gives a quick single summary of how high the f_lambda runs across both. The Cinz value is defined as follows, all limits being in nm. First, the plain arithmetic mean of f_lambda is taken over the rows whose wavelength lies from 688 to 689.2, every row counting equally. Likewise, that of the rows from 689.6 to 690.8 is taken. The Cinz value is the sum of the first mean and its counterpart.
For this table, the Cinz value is 50.9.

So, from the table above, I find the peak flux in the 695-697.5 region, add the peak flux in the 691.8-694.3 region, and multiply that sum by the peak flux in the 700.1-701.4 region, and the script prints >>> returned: 1461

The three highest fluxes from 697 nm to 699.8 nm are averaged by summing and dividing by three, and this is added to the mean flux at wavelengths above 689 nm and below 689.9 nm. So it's 52.1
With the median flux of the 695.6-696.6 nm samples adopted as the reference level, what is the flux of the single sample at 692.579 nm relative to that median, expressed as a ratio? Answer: 0.985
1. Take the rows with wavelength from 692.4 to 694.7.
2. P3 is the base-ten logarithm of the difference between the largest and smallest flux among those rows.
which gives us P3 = -0.3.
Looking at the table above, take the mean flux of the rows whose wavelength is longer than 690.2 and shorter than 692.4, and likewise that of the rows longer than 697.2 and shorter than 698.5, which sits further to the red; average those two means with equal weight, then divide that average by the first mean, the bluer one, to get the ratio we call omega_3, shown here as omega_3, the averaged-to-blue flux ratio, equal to 1.01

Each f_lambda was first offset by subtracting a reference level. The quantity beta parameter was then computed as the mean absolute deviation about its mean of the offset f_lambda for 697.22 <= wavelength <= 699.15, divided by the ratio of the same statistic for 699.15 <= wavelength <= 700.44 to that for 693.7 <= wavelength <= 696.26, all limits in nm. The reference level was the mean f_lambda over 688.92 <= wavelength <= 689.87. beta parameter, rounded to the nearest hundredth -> 0.40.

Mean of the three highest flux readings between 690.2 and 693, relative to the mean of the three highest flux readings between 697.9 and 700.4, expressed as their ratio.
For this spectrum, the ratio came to 0.984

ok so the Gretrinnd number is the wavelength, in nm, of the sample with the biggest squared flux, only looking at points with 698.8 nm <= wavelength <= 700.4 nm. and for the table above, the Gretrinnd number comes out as 700.276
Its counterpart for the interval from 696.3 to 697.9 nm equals 697.059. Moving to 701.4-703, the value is 702.861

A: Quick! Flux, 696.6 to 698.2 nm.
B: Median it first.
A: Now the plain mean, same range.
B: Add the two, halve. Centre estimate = 26.6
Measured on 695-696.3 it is 26.7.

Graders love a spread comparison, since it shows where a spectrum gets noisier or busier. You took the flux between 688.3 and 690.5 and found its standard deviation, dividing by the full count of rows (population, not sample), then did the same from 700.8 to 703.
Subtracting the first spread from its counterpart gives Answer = 0.16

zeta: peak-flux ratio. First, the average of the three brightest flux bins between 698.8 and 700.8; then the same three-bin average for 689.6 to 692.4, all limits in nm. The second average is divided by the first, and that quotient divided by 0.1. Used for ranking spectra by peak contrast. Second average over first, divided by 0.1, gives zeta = 9.74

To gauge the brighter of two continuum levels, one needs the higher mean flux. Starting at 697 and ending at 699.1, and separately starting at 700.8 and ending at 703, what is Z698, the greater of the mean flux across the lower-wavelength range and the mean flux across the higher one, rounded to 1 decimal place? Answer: 26.8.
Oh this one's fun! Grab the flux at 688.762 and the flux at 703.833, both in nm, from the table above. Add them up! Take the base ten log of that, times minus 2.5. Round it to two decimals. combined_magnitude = -4.32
